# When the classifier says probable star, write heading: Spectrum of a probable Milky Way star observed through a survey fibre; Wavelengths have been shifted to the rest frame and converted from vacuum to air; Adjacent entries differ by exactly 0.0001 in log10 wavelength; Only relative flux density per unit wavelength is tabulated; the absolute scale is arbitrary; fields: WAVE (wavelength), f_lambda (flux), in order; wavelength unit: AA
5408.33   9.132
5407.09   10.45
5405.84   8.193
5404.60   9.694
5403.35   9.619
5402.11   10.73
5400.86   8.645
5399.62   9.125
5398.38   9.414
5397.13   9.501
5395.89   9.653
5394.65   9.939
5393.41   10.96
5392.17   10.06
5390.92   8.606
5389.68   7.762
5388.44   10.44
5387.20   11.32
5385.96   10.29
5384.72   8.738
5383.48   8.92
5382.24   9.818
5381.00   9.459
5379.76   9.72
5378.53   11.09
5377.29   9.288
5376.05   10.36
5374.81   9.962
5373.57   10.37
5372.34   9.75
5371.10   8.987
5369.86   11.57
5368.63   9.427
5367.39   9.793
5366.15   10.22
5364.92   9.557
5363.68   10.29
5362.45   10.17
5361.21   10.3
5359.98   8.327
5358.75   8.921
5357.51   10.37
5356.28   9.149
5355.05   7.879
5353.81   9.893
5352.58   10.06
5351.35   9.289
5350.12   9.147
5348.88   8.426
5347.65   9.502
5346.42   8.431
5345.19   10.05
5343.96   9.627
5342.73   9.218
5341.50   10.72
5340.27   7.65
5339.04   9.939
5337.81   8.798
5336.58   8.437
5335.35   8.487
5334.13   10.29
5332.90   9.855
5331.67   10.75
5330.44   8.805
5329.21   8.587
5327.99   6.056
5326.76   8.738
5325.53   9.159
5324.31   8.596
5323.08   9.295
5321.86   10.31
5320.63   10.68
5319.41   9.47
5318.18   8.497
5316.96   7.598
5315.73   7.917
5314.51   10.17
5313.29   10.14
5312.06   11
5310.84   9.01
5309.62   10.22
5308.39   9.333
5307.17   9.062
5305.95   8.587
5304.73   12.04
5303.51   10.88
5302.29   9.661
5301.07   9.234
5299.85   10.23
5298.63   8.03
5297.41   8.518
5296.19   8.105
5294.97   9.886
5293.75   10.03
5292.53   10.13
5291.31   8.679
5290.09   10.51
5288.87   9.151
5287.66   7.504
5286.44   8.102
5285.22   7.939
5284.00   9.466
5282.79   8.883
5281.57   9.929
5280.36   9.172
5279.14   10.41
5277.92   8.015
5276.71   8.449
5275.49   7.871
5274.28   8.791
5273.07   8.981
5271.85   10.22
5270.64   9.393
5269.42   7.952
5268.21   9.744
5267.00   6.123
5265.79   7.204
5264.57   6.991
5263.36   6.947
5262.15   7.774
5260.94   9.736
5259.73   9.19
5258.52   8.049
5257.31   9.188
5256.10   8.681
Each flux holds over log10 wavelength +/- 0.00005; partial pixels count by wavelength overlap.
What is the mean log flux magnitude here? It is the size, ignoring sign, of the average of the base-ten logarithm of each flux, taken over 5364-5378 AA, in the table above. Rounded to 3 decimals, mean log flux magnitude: 0.996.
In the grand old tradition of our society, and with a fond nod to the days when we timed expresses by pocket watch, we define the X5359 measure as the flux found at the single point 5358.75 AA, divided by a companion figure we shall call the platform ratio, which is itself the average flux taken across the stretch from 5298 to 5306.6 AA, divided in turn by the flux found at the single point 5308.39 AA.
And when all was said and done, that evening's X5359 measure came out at 8.5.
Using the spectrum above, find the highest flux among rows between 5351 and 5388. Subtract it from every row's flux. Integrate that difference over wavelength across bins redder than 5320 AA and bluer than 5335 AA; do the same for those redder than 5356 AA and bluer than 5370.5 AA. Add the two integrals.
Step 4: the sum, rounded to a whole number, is -60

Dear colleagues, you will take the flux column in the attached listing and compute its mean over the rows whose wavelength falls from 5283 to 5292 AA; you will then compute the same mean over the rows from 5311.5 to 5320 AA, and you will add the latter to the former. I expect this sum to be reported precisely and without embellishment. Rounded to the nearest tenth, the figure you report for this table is 18.0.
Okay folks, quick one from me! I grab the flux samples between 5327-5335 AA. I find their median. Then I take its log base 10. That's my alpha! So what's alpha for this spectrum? 0.970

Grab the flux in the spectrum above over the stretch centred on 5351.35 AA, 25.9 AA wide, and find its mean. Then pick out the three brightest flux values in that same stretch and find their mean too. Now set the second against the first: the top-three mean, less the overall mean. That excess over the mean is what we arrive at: 1.1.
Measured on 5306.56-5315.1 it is 0.6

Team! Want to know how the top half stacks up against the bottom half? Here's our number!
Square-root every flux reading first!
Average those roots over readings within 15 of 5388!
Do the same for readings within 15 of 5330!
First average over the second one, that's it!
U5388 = 1.04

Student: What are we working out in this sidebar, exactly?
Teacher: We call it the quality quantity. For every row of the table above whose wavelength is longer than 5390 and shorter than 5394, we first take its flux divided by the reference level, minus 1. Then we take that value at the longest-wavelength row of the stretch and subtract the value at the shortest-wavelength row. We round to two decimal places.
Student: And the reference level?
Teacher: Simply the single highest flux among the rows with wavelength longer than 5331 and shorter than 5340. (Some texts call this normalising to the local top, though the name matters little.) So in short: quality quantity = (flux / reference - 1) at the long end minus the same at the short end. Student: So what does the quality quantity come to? 0.22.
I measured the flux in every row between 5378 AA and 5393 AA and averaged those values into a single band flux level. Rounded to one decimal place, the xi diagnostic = 9.7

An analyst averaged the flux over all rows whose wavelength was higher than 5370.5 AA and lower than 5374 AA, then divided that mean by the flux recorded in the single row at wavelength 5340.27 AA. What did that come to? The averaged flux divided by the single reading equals 1.27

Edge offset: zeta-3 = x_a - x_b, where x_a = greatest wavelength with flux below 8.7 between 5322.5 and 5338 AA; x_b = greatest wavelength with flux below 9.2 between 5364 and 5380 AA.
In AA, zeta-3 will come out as -34.5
